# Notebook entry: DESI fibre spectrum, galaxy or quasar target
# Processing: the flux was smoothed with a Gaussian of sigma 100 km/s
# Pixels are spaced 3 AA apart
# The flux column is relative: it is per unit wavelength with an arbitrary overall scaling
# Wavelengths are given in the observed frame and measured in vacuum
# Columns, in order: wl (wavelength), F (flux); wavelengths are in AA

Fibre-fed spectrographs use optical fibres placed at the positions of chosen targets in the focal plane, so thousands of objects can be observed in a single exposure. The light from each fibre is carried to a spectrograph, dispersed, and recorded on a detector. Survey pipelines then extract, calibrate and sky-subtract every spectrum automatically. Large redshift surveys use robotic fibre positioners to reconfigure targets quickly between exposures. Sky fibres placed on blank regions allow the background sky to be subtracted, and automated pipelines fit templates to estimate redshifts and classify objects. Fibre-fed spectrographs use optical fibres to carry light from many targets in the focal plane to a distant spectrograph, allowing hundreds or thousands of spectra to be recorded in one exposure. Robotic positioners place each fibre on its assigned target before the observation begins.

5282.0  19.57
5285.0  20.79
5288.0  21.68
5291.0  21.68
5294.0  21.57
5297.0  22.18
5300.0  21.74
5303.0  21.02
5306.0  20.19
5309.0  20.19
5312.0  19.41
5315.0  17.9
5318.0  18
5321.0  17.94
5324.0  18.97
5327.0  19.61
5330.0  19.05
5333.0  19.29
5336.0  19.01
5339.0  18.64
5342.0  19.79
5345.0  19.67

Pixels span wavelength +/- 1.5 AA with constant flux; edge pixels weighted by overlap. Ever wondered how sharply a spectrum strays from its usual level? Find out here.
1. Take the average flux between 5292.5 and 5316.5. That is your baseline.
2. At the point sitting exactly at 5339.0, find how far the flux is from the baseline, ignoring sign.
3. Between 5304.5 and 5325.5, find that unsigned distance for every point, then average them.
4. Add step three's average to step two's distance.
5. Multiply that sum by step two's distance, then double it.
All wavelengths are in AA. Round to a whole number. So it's 13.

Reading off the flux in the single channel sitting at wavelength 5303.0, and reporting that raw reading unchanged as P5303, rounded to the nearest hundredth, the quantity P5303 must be 21.02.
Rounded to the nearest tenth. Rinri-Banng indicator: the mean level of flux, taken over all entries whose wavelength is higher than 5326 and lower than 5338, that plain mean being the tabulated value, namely 19.2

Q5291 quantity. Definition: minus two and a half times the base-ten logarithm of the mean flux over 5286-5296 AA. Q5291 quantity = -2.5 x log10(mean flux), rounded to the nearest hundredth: -3.34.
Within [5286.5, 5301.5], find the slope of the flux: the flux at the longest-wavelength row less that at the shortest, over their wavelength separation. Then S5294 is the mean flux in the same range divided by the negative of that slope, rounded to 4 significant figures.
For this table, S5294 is -4354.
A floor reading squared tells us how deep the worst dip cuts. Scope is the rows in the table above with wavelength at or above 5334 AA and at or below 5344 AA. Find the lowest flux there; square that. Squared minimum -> 347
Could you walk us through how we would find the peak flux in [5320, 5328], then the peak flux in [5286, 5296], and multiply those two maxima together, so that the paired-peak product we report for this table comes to 425.1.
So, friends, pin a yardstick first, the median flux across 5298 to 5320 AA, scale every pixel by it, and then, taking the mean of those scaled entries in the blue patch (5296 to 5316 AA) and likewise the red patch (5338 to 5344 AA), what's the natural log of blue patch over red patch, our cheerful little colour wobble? 0.06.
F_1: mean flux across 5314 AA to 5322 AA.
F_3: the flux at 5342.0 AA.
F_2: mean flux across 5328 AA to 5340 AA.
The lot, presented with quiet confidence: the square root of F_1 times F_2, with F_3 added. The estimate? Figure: 38.3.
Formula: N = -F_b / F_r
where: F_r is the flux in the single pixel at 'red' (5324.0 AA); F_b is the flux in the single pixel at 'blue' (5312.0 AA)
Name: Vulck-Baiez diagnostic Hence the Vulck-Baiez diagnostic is -1.02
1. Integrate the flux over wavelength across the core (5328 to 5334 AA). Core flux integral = 115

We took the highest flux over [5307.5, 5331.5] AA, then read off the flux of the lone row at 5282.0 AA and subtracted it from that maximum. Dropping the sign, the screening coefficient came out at 0.6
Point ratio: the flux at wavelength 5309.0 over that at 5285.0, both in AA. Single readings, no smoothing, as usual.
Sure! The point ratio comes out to 0.97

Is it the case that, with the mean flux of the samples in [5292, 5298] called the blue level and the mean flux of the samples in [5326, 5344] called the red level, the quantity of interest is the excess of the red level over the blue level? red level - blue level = -2.6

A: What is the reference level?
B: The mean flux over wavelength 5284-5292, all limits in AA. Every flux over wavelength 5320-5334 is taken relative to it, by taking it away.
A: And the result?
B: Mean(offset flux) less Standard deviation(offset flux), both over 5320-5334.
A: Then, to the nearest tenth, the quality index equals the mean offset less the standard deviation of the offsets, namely -3.0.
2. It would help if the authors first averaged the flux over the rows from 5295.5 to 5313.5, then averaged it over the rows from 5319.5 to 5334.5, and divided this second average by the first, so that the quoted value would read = 0.91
